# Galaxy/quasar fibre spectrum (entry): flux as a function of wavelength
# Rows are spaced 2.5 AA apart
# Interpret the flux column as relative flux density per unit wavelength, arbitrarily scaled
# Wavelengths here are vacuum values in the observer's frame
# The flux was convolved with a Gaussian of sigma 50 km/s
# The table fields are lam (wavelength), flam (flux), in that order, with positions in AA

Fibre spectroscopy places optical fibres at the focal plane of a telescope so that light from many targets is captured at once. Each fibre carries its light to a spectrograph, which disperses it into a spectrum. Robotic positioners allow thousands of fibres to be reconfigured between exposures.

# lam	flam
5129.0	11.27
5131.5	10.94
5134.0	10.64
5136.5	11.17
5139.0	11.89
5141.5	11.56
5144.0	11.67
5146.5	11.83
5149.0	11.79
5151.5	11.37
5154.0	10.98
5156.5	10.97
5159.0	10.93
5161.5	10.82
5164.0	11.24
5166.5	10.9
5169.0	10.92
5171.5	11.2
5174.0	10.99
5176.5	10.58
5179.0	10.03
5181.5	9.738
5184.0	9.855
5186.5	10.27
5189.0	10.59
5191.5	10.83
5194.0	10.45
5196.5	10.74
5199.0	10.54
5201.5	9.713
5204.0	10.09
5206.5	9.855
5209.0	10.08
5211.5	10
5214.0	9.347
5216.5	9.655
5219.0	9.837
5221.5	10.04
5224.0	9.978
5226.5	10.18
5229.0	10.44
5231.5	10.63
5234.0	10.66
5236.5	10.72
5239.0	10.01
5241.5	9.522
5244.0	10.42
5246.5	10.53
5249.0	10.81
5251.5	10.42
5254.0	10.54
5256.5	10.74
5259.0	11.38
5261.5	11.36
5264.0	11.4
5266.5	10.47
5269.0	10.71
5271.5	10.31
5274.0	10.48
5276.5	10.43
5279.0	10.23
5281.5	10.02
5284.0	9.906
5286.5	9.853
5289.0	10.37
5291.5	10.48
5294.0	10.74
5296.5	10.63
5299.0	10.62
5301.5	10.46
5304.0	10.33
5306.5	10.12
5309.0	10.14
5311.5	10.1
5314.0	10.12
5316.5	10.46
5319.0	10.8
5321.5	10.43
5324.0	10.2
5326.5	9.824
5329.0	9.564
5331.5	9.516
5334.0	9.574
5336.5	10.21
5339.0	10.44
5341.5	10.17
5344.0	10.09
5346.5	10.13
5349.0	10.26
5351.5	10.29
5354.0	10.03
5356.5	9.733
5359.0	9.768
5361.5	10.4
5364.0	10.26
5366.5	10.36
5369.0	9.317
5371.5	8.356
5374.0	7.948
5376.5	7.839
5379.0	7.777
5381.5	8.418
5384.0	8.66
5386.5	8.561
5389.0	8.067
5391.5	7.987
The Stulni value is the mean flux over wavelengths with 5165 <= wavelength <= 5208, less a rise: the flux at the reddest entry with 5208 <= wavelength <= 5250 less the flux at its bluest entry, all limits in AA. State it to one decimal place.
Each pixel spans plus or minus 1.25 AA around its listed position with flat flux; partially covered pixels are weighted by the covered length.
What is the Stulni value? 9.7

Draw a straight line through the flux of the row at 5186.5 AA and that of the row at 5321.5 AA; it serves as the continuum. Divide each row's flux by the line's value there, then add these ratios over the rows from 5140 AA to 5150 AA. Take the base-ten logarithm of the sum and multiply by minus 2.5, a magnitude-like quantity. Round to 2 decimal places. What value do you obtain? -1.65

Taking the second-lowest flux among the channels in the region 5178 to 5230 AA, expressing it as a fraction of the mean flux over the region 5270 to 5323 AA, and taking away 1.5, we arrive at -0.566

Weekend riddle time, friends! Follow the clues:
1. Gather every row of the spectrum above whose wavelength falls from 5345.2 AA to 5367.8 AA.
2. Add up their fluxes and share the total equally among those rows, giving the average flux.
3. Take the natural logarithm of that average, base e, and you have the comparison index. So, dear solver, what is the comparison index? 2.316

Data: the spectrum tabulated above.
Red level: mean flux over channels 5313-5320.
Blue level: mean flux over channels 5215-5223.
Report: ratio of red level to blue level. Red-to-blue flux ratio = 1.06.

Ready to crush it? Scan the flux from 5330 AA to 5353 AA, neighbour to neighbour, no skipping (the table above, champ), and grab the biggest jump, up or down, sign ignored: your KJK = 0.64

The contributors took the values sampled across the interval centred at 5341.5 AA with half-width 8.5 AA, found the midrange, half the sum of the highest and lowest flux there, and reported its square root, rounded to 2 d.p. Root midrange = 3.16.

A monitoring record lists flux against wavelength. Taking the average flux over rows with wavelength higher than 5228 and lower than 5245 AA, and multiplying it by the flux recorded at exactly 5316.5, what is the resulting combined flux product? 108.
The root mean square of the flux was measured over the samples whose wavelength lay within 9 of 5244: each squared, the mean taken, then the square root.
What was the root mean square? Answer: 10.36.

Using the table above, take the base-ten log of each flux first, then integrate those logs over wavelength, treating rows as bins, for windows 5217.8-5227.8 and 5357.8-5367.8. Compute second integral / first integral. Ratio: 1.01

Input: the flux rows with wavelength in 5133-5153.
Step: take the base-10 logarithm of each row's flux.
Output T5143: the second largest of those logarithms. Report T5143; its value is 1.073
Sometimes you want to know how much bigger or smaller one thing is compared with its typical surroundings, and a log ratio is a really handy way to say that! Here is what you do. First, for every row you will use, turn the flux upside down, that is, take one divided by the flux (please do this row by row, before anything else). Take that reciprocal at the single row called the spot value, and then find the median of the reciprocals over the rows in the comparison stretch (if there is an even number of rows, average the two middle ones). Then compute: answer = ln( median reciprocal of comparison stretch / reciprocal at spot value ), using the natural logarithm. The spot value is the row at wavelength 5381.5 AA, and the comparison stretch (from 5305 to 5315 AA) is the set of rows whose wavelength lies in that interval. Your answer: -0.18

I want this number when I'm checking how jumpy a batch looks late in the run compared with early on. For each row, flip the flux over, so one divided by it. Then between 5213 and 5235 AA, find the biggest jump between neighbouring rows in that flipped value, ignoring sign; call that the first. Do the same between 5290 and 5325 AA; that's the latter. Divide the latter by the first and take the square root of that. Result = 0.98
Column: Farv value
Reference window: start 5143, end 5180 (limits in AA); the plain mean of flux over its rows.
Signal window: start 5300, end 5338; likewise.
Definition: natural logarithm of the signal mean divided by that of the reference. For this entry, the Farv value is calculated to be -0.090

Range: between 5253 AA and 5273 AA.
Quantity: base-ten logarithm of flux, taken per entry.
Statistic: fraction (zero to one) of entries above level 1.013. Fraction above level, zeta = 1.00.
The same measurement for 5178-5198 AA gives 0.50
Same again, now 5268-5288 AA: 0.50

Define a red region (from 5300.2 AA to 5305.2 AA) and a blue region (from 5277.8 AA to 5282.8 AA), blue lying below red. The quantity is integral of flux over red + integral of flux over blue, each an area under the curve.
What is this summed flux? 103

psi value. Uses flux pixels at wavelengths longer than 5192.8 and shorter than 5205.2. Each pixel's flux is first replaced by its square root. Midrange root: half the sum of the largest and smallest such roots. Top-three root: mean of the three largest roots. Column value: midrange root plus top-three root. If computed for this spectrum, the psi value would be 6.45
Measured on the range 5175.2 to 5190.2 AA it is 6.42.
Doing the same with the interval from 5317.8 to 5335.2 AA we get 6.42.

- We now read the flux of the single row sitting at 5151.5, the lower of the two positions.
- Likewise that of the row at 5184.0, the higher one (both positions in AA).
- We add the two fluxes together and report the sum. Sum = 21.2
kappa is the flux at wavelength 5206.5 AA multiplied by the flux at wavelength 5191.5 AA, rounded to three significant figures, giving 107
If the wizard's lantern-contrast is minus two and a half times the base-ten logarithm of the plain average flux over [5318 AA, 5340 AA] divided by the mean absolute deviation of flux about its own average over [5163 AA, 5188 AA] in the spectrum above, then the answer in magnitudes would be -3.3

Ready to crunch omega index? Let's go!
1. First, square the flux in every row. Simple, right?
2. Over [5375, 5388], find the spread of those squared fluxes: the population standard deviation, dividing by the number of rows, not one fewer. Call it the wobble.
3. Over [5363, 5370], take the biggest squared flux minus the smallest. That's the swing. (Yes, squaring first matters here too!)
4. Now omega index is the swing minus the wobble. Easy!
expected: 14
